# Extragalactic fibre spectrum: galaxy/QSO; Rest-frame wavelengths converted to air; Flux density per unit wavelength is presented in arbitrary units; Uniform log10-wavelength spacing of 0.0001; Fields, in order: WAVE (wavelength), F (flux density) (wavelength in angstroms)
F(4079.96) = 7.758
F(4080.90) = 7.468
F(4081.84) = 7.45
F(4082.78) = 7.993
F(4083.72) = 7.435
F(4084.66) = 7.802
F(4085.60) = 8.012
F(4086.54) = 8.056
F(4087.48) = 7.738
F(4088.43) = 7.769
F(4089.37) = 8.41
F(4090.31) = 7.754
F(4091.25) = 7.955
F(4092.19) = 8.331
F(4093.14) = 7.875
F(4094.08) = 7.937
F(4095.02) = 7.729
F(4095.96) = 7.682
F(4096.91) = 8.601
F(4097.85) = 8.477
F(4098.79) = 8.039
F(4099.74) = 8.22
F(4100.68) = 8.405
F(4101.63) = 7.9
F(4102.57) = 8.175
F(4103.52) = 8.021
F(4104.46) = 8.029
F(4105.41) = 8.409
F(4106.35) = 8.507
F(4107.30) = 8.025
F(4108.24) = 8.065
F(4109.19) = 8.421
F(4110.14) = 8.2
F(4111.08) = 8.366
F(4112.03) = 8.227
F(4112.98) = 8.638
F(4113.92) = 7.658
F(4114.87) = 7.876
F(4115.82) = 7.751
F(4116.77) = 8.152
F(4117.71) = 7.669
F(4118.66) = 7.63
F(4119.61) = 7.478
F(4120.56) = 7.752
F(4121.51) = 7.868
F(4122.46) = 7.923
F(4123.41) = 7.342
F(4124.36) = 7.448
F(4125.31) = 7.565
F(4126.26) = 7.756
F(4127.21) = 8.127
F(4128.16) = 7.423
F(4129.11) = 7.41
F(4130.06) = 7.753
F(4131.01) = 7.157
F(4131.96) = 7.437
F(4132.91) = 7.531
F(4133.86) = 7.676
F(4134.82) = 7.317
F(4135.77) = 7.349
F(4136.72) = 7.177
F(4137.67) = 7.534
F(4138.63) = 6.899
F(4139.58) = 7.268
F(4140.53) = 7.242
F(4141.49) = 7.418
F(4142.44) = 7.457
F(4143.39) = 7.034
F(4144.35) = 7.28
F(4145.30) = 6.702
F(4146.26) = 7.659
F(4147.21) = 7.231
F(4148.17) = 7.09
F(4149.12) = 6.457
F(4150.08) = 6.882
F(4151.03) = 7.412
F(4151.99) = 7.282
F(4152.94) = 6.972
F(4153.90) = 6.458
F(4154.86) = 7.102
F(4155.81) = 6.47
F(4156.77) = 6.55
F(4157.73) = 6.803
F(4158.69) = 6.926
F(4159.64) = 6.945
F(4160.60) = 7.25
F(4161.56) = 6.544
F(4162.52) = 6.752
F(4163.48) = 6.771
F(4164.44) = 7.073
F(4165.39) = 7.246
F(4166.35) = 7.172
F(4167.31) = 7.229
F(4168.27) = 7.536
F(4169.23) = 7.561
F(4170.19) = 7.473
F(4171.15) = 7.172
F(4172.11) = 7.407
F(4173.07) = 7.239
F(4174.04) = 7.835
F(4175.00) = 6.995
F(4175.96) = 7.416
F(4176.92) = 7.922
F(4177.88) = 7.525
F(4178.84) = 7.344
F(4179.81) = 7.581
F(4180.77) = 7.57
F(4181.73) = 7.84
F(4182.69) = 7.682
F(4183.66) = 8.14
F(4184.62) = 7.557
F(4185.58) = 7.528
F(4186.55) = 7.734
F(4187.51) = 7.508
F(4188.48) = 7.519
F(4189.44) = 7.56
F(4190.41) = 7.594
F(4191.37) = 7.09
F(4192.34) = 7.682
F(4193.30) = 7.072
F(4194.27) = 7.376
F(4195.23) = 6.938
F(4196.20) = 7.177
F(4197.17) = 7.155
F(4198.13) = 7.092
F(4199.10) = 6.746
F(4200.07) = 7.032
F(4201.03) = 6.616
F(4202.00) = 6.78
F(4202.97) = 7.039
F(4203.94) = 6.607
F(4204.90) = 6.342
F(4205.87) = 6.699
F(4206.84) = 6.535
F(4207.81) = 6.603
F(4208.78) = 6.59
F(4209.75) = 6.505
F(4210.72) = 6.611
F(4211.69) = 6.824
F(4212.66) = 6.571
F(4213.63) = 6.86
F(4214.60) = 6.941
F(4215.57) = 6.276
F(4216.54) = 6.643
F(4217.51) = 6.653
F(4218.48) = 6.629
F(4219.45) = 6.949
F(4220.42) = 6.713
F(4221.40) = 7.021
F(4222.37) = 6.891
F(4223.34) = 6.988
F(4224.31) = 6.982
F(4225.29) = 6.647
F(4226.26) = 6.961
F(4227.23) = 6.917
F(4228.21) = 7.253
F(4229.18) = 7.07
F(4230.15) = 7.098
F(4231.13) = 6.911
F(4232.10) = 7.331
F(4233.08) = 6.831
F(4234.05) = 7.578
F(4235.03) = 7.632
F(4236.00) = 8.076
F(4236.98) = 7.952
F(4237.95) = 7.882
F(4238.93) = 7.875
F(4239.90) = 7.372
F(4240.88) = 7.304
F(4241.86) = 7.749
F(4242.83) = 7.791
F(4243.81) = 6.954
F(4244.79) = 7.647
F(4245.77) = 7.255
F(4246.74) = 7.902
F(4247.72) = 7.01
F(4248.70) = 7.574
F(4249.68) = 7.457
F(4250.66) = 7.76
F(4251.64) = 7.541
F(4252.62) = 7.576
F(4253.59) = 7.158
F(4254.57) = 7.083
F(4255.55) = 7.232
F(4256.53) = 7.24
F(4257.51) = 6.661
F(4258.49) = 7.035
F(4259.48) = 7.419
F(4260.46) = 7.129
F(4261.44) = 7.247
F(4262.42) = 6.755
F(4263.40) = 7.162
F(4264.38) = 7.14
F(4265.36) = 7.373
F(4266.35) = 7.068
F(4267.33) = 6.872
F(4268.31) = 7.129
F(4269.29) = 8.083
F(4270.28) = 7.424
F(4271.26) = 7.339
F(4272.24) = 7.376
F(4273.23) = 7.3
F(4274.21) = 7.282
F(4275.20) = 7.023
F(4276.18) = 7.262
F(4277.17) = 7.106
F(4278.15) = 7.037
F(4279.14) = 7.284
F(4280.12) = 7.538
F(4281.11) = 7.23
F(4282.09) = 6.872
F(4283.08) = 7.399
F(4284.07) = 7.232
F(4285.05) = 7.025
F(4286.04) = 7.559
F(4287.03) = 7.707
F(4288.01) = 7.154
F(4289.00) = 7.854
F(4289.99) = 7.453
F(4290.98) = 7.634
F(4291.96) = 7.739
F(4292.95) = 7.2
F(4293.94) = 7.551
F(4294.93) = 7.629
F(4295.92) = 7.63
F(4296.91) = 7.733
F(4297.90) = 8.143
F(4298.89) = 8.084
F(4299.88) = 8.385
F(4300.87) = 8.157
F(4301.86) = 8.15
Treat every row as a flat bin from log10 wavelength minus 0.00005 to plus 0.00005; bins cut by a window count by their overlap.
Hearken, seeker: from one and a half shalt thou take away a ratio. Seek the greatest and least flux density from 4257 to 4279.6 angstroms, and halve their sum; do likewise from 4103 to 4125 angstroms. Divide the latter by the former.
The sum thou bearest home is 0.42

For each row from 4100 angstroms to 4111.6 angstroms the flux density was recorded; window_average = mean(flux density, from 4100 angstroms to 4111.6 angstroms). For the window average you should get 8.21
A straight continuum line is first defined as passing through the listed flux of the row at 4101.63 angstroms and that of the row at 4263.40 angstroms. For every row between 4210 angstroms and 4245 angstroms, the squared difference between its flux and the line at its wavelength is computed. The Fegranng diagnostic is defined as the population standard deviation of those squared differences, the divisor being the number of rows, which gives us 0.25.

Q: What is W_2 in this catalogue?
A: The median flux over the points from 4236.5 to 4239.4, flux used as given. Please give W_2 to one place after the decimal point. 7.9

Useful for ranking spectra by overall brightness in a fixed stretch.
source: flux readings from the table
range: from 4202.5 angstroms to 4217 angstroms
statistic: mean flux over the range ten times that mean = 66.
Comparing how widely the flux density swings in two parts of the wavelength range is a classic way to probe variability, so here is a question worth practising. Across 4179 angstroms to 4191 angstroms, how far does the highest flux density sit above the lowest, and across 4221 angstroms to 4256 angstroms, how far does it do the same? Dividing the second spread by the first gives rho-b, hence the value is 2.3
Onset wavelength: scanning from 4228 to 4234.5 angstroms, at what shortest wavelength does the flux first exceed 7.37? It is 4234.05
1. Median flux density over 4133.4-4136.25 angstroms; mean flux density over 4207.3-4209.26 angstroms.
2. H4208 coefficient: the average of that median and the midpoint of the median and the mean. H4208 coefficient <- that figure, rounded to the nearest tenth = 7.2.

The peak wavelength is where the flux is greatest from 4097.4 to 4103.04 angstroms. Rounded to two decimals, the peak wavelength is 4097.85 angstroms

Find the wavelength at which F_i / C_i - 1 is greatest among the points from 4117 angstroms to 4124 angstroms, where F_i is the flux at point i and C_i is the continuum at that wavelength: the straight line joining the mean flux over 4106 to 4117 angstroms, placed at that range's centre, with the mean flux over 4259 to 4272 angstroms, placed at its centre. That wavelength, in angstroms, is 4122.46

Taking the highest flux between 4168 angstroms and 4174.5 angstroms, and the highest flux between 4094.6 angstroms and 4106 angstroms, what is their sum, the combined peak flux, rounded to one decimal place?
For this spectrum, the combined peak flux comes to 16.4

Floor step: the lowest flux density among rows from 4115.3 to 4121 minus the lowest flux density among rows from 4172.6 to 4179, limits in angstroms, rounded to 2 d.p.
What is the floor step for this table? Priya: 0.48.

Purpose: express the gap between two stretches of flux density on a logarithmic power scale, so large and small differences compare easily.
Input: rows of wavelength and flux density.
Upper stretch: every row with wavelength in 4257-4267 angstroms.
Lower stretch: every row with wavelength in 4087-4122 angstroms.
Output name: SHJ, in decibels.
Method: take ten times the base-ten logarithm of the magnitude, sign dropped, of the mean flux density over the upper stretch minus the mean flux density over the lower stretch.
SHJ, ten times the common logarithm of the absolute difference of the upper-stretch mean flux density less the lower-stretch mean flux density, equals -0.2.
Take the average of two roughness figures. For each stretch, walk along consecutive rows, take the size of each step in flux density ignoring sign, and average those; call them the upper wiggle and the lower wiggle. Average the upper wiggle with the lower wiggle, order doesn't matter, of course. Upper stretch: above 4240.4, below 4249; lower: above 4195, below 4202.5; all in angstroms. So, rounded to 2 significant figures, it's 0.39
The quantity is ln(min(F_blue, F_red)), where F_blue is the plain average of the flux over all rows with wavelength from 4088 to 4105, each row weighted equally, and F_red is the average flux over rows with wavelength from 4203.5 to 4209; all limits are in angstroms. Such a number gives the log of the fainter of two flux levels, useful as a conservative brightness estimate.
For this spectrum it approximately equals 1.88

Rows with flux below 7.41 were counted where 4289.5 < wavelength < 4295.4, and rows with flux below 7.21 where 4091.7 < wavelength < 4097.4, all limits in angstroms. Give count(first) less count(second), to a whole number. 1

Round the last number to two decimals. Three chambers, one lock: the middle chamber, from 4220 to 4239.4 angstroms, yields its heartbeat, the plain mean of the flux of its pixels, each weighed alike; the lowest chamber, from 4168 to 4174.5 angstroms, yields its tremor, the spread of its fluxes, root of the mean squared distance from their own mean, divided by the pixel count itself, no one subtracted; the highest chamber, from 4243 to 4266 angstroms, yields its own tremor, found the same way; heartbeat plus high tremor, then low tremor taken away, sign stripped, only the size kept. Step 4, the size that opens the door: 7.33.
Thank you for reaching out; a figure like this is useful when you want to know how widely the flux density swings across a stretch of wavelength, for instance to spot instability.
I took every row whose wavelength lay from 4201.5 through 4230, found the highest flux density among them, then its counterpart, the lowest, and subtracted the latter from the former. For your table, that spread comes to 1.0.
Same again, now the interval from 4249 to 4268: 1.1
